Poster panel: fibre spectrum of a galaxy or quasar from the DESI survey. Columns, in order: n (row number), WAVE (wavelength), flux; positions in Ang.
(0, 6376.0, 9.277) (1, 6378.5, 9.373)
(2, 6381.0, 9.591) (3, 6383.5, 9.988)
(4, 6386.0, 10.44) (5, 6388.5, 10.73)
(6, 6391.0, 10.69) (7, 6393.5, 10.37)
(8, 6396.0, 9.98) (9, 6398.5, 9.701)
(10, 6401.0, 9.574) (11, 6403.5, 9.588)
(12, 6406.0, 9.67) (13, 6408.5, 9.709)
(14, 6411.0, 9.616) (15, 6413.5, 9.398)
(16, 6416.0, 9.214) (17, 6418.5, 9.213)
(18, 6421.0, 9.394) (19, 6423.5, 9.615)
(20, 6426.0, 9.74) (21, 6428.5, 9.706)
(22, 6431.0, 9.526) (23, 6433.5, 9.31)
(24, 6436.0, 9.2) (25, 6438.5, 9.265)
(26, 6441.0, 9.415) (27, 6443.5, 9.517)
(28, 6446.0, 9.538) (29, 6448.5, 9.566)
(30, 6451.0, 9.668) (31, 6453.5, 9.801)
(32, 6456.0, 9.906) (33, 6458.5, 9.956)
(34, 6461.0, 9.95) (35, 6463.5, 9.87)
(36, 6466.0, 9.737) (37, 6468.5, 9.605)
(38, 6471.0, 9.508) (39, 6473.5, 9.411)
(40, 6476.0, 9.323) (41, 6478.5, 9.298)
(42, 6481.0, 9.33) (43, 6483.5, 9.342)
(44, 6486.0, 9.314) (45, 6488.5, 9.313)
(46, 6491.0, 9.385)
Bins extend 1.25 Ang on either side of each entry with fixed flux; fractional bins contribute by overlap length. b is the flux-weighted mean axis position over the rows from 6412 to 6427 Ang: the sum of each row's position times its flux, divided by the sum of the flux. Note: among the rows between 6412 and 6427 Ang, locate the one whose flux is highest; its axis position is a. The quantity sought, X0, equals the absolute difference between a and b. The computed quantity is 6.2 Ang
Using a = 6426.0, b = 6419.8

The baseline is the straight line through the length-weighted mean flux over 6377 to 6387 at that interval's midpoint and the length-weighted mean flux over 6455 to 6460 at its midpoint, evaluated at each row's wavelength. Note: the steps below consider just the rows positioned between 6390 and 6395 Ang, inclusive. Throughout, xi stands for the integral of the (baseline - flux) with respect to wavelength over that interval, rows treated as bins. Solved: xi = -3.3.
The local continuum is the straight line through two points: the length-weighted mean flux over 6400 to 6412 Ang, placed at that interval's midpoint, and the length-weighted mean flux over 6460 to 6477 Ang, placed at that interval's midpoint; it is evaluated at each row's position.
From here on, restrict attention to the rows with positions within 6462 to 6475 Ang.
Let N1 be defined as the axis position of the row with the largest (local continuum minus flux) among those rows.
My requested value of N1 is 6473.5 Ang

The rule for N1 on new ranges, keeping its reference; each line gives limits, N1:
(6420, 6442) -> 6436.0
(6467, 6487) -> 6478.5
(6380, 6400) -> 6381.0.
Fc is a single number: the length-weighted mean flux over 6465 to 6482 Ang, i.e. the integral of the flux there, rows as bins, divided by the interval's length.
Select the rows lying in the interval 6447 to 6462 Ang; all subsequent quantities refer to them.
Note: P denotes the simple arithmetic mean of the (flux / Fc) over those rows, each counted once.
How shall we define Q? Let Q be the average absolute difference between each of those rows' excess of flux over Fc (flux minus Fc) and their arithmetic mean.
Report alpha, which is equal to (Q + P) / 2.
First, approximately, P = 1.04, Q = 0.13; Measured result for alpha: 0.583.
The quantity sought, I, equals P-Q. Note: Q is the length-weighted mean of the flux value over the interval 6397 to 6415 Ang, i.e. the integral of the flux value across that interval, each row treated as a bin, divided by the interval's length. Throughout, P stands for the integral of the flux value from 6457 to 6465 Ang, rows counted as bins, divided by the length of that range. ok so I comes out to 0.31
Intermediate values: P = 9.92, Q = 9.61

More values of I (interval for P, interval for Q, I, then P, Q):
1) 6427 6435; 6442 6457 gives -0.15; 9.51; 9.66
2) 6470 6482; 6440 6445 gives -0.10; 9.37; 9.47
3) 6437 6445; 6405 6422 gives -0.06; 9.40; 9.46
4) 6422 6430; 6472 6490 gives 0.34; 9.67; 9.34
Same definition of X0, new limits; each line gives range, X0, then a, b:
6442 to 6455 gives 5.0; 6453.5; 6448.5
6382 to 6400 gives 2.4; 6388.5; 6390.9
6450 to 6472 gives 2.5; 6458.5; 6461.0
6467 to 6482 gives 6.2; 6468.5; 6474.7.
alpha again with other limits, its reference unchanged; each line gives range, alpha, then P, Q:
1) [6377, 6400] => 0.739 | 1.07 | 0.41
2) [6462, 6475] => 0.580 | 1.02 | 0.14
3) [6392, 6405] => 0.653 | 1.04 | 0.27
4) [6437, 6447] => 0.546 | 1.00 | 0.09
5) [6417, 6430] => 0.596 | 1.01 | 0.18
